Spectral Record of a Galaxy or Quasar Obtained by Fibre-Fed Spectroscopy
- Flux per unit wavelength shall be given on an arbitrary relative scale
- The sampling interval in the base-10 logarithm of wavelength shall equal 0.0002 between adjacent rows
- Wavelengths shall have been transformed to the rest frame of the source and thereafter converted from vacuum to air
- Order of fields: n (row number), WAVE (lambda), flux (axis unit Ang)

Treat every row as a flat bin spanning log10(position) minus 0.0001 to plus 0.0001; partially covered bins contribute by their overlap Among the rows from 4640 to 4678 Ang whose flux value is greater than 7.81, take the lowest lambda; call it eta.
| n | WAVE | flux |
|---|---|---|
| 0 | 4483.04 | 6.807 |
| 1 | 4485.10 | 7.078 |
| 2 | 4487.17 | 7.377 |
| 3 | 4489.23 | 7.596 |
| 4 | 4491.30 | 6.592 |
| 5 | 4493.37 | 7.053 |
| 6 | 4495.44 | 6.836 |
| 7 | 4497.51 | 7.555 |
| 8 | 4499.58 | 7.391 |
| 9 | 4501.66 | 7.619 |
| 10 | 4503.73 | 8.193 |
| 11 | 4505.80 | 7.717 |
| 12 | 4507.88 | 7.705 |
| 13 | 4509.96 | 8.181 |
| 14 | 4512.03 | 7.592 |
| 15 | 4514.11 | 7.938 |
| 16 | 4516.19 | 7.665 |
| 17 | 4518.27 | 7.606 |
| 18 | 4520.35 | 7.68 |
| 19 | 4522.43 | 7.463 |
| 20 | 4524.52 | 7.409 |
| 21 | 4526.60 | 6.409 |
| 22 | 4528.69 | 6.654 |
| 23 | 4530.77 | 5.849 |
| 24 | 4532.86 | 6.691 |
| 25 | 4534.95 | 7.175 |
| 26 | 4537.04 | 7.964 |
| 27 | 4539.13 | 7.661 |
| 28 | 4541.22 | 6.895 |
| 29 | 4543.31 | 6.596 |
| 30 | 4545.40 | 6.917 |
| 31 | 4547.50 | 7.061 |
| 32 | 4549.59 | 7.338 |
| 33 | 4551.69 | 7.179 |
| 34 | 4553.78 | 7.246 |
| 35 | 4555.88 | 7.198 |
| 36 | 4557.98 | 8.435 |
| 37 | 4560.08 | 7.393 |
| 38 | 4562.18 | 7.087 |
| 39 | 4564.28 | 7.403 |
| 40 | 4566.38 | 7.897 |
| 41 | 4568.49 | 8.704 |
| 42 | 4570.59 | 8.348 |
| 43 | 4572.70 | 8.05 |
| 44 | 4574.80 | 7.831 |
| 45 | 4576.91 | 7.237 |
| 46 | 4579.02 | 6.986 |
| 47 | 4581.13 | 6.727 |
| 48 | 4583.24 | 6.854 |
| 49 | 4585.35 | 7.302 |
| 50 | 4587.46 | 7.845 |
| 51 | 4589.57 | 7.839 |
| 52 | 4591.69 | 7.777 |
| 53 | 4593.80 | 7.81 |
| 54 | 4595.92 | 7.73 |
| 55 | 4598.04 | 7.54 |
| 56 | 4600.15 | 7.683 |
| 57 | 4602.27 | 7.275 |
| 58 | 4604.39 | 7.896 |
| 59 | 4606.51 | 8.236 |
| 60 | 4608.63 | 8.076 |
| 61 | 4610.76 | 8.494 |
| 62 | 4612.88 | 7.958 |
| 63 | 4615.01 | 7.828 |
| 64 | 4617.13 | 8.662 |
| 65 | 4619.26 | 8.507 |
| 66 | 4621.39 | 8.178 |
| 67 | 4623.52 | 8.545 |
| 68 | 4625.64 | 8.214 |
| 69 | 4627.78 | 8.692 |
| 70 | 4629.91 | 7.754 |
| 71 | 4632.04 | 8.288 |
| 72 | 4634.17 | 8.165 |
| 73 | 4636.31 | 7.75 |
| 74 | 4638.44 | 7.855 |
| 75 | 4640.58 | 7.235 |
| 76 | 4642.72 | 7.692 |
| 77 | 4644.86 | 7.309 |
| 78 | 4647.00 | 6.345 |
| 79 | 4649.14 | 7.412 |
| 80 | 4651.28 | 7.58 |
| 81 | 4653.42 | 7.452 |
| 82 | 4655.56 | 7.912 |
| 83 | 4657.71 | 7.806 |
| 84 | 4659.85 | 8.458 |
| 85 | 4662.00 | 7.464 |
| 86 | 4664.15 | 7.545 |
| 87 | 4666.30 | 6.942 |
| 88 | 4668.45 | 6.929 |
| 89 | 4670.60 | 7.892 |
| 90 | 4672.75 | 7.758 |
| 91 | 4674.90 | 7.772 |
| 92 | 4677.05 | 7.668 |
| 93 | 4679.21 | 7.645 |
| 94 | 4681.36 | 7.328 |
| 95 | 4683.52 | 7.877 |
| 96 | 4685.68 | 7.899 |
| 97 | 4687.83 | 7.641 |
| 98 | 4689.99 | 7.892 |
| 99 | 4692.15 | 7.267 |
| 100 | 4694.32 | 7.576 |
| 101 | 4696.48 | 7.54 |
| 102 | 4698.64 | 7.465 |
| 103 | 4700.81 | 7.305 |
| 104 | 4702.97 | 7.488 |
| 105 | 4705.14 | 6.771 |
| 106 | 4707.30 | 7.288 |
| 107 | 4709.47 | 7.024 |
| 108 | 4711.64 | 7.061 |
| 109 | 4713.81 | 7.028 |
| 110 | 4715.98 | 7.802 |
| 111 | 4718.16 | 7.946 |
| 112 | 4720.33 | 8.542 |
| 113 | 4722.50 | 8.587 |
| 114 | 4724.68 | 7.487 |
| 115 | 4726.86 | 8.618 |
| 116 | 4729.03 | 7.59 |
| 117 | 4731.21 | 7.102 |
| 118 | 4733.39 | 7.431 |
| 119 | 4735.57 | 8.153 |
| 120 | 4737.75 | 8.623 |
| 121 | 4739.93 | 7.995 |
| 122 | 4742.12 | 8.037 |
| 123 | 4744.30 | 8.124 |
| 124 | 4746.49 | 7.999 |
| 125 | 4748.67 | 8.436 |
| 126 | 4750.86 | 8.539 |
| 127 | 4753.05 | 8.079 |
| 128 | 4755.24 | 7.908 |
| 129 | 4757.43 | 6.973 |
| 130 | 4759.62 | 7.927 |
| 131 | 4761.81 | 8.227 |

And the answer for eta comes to 4655.56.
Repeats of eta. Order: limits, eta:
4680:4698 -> 4683.52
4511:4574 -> 4514.11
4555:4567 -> 4557.98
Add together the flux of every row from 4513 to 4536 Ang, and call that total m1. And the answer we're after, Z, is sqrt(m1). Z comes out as 8.86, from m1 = 79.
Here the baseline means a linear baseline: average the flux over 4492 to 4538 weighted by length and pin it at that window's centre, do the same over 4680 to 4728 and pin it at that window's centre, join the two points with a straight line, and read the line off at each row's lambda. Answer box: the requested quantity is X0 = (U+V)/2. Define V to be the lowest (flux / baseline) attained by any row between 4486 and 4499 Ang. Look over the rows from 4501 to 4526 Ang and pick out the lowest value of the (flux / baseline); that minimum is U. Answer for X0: 0.95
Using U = 1.00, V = 0.898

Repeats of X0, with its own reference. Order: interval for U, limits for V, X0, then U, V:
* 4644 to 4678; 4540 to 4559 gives 0.87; 0.84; 0.890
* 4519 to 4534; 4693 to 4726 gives 0.84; 0.79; 0.889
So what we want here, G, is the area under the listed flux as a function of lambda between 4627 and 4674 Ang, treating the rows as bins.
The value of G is 359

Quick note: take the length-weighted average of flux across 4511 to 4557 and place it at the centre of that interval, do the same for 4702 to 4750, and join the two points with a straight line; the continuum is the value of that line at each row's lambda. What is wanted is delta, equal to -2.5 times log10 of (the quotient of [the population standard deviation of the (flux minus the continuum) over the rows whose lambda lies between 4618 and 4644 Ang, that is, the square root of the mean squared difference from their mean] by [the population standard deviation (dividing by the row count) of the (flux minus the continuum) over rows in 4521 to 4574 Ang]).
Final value 0.4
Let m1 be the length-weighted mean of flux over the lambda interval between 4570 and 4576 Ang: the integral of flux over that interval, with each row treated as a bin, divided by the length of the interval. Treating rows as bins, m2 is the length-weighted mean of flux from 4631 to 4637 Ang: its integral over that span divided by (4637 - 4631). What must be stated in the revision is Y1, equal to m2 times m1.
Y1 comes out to 65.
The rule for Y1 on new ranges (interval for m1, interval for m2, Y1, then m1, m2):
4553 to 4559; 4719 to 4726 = 63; 7.6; 8.2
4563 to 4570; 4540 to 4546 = 55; 8.0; 6.8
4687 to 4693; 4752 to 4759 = 58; 7.6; 7.7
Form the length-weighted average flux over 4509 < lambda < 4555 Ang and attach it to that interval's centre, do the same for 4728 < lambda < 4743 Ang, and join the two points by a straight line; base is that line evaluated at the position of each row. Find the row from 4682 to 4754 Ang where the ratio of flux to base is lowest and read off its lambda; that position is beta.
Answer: 4705.14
